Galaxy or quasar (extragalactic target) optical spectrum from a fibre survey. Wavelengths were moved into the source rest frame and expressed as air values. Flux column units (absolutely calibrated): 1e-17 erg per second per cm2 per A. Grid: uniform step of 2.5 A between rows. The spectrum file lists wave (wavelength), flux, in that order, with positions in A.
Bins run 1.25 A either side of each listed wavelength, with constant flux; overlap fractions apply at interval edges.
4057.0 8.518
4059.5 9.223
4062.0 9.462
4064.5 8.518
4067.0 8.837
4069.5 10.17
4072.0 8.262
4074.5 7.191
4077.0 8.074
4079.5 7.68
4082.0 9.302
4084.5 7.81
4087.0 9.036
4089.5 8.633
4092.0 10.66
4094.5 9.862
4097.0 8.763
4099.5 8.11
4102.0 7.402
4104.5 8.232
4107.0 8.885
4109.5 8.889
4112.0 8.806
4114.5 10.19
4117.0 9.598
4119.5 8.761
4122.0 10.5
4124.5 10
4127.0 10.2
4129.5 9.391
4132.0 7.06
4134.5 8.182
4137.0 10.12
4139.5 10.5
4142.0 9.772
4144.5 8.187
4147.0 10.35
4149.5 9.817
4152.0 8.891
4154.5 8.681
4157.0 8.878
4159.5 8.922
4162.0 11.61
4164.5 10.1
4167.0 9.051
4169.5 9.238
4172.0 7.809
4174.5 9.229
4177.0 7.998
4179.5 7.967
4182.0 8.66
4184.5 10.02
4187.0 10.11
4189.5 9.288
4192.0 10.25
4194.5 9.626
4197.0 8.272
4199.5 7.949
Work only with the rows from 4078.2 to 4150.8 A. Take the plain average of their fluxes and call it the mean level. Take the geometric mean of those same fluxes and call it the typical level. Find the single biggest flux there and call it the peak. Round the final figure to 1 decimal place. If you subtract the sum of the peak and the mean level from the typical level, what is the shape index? -10.7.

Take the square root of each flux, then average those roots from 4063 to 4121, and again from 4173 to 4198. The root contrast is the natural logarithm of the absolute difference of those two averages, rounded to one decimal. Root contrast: -2.8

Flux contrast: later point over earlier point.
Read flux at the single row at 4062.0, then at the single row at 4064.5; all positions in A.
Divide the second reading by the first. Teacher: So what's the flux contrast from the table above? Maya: 0.90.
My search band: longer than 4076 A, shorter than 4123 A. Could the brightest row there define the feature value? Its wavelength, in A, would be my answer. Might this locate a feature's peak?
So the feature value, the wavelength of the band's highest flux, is 4092.0 A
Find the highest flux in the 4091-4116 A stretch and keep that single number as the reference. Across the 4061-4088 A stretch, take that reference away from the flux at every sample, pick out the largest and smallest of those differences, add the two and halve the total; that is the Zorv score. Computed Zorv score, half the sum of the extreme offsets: -1.98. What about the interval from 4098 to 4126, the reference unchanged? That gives -1.71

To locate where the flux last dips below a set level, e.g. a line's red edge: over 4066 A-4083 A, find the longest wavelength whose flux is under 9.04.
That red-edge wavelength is 4079.5 A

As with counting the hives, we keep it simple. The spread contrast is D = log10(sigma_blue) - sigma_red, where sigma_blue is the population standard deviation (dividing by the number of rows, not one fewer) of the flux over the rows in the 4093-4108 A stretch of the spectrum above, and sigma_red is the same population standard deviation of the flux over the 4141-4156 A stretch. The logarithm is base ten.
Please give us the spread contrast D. -0.87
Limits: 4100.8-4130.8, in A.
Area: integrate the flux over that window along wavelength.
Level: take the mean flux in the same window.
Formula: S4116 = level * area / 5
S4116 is 512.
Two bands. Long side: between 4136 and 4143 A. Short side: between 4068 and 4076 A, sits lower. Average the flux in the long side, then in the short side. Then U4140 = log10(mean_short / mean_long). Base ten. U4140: -0.07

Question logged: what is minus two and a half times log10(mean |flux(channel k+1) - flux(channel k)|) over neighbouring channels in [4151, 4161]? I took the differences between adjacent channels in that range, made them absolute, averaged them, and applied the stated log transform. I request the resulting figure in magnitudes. 2.1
